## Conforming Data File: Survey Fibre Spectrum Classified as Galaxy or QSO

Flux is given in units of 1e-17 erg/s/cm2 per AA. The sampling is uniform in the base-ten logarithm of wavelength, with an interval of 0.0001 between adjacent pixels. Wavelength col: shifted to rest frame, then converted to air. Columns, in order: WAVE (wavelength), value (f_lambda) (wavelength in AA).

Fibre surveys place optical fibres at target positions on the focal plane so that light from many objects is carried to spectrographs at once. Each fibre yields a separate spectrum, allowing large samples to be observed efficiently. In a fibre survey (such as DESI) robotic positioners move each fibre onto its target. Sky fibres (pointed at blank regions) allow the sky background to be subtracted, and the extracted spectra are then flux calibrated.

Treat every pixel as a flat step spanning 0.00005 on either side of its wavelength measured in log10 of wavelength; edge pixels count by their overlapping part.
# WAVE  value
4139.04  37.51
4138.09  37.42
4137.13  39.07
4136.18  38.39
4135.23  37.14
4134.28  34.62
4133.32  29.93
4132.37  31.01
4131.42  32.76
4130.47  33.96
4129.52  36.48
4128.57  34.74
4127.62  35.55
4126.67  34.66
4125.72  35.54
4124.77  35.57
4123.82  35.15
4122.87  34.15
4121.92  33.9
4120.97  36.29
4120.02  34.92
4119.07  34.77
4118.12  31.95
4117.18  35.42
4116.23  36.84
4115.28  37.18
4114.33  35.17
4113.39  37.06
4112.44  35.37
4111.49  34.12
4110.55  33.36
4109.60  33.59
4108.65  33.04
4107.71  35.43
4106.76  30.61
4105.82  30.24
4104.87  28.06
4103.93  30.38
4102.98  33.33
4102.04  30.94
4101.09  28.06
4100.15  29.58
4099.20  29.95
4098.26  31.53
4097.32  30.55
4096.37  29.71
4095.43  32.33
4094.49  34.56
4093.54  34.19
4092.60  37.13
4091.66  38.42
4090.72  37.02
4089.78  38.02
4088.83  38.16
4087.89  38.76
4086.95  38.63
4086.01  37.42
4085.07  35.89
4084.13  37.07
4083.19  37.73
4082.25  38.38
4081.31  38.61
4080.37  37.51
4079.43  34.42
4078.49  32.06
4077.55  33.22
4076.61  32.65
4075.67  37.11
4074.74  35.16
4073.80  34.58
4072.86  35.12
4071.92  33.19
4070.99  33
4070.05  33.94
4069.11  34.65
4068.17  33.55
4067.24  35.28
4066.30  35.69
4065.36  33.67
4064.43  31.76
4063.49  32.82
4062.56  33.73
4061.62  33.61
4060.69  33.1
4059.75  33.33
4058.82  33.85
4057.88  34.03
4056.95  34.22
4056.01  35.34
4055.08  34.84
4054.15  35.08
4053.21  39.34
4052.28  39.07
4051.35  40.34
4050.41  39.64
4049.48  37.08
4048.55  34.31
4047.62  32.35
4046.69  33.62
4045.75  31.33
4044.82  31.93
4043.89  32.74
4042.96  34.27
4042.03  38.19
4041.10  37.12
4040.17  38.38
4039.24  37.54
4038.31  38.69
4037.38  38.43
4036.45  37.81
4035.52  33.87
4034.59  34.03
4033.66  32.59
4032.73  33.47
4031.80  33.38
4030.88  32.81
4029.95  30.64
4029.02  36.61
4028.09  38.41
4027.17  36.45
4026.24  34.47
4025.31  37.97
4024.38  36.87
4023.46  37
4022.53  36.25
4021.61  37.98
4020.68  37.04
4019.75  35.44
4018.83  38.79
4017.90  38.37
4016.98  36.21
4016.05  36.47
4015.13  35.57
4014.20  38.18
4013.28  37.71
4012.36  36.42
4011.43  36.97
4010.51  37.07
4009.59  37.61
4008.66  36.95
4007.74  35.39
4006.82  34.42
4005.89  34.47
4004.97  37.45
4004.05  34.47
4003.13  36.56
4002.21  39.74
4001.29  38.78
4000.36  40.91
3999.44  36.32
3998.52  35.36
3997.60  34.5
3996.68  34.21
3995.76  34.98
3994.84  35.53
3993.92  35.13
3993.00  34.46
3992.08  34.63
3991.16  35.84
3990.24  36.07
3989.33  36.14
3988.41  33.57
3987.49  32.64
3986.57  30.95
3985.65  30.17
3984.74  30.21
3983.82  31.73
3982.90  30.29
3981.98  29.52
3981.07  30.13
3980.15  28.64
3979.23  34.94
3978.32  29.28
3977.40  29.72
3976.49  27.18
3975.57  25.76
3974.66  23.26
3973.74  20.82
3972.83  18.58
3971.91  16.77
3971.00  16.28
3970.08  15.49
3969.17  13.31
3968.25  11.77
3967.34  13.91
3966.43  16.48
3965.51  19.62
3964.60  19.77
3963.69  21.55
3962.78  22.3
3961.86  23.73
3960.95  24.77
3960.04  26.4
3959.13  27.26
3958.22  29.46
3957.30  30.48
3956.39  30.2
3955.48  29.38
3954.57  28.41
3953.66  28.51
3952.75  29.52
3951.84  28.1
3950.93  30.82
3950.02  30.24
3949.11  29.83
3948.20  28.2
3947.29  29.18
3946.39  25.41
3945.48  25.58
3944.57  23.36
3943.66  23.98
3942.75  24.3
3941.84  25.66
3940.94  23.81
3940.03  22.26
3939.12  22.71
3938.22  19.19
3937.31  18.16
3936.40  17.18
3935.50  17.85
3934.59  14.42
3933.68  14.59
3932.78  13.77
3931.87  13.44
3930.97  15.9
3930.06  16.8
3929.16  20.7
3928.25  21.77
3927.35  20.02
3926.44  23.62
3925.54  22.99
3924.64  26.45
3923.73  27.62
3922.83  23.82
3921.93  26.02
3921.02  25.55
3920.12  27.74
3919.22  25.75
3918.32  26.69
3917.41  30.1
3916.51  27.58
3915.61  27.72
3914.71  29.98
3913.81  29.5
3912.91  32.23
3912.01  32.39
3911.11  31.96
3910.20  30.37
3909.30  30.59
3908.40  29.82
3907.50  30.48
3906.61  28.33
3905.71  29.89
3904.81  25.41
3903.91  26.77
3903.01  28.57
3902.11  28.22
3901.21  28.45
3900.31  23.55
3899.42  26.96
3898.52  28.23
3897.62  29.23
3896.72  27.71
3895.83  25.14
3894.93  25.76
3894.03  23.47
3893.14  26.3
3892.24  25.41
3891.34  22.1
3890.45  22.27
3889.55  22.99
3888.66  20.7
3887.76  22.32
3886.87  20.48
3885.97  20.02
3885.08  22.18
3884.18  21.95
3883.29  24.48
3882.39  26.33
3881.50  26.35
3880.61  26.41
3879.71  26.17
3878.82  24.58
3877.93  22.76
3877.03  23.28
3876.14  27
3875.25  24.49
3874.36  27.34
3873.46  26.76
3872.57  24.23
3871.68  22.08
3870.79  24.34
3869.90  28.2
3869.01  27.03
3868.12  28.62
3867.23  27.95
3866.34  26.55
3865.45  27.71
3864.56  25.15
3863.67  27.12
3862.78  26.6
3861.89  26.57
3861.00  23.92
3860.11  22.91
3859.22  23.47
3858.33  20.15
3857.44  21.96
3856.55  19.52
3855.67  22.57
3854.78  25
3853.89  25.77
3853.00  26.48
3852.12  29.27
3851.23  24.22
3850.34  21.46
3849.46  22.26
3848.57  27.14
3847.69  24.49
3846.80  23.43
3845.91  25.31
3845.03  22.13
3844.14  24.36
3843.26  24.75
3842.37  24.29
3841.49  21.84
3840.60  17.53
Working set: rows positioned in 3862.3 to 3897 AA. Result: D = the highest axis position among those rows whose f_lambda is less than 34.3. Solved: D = 3896.72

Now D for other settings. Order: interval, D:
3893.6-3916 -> 3915.61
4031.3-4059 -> 4058.82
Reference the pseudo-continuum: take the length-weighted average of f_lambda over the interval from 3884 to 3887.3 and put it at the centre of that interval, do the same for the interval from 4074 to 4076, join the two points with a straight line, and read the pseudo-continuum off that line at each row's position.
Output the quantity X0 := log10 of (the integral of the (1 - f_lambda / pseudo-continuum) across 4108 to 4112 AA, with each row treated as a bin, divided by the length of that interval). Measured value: -0.88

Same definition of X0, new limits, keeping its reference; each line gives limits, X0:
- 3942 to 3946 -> -1.32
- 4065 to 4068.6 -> -1.68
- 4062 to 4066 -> -1.25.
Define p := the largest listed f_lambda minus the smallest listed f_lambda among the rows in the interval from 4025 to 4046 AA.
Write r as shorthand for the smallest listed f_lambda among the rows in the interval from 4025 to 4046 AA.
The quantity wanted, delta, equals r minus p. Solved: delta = 22.6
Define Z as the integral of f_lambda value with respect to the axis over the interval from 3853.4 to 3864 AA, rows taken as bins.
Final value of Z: 252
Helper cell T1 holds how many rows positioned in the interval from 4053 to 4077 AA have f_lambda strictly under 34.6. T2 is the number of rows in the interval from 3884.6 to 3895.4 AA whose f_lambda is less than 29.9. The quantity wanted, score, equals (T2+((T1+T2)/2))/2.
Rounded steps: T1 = 16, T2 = 12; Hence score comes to 13.0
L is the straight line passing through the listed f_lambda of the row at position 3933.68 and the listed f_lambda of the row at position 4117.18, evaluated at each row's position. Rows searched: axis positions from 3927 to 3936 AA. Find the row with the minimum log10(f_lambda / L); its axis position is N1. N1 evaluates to 3931.87 AA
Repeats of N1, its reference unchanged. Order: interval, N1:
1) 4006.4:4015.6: 4015.13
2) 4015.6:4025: 4019.75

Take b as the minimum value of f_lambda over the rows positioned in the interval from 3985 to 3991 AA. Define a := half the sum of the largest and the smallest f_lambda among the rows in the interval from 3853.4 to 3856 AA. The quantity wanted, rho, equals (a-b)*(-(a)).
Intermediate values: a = 24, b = 30.17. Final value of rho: 145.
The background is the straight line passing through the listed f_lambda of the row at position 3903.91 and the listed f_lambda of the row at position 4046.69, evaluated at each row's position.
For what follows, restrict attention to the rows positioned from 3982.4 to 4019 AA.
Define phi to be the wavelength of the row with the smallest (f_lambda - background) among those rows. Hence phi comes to 3985.65 AA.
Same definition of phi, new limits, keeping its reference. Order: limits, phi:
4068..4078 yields 4076.61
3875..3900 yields 3885.97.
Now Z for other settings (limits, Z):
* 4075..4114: 1336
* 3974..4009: 1167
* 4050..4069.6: 687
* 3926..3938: 211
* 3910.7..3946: 826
